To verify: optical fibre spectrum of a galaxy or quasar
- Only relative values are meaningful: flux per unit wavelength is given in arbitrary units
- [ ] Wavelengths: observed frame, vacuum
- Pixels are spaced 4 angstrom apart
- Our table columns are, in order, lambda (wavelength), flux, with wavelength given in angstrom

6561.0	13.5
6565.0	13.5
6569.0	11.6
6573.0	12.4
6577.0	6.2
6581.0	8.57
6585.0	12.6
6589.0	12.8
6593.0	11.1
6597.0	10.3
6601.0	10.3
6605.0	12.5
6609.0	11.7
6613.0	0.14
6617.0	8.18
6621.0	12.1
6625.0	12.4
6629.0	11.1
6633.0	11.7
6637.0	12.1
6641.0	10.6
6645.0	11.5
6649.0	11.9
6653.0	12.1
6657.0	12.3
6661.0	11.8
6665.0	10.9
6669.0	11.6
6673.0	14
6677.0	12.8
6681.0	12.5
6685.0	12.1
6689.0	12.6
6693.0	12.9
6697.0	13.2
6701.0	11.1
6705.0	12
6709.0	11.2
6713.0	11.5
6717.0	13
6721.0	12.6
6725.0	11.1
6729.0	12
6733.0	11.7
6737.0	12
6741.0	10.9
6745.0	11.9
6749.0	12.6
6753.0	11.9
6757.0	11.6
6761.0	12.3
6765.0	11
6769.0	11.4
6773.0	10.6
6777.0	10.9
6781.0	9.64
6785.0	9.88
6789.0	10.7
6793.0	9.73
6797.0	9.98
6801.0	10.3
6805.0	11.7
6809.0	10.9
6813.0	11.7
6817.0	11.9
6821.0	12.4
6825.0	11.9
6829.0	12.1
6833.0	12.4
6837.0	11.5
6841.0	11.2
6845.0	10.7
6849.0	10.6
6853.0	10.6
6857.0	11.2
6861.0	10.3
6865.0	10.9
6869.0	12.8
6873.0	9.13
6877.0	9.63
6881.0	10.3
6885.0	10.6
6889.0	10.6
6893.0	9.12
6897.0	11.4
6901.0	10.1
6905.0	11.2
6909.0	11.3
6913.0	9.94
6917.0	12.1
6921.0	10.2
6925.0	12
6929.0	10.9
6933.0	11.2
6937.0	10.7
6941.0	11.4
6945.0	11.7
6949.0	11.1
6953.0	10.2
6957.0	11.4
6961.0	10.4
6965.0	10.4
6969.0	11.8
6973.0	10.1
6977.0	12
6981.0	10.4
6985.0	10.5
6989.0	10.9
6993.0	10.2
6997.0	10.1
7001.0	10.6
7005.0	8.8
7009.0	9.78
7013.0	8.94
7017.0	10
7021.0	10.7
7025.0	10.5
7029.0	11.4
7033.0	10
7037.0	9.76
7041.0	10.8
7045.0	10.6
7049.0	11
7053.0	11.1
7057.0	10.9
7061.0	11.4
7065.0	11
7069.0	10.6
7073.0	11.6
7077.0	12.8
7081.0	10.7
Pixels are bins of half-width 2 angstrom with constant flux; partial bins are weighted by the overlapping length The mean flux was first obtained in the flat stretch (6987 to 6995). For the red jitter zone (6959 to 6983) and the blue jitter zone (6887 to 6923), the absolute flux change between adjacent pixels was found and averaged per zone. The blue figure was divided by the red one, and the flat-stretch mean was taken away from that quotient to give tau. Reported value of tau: -9.4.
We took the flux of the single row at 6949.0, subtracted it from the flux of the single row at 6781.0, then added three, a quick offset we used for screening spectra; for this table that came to 1.5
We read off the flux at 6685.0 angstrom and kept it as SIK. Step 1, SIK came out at 12.1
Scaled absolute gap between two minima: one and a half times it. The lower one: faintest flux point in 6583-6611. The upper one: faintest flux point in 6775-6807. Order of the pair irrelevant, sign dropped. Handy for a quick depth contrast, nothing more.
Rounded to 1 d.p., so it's 1.0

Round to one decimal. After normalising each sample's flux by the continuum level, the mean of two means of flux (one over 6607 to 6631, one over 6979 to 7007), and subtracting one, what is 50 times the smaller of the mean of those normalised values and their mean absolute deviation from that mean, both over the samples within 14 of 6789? 2.1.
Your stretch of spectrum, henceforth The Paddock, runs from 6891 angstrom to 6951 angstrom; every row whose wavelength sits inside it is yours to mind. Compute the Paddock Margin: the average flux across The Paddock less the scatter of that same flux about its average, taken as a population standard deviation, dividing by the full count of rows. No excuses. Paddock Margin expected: 10.2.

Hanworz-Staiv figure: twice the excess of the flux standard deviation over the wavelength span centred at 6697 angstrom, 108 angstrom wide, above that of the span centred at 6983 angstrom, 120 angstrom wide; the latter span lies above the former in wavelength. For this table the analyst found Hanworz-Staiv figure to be -0.09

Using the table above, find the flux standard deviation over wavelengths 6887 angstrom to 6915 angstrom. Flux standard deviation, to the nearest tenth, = 0.8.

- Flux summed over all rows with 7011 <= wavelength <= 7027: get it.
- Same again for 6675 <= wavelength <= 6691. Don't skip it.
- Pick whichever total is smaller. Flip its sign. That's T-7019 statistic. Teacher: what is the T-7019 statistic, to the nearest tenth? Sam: -40.1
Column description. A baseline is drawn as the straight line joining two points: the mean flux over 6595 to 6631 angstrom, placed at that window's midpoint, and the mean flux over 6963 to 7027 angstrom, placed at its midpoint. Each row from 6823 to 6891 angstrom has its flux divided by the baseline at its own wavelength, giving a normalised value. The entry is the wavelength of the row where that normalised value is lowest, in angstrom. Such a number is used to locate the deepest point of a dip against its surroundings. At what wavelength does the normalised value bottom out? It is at 6873.0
